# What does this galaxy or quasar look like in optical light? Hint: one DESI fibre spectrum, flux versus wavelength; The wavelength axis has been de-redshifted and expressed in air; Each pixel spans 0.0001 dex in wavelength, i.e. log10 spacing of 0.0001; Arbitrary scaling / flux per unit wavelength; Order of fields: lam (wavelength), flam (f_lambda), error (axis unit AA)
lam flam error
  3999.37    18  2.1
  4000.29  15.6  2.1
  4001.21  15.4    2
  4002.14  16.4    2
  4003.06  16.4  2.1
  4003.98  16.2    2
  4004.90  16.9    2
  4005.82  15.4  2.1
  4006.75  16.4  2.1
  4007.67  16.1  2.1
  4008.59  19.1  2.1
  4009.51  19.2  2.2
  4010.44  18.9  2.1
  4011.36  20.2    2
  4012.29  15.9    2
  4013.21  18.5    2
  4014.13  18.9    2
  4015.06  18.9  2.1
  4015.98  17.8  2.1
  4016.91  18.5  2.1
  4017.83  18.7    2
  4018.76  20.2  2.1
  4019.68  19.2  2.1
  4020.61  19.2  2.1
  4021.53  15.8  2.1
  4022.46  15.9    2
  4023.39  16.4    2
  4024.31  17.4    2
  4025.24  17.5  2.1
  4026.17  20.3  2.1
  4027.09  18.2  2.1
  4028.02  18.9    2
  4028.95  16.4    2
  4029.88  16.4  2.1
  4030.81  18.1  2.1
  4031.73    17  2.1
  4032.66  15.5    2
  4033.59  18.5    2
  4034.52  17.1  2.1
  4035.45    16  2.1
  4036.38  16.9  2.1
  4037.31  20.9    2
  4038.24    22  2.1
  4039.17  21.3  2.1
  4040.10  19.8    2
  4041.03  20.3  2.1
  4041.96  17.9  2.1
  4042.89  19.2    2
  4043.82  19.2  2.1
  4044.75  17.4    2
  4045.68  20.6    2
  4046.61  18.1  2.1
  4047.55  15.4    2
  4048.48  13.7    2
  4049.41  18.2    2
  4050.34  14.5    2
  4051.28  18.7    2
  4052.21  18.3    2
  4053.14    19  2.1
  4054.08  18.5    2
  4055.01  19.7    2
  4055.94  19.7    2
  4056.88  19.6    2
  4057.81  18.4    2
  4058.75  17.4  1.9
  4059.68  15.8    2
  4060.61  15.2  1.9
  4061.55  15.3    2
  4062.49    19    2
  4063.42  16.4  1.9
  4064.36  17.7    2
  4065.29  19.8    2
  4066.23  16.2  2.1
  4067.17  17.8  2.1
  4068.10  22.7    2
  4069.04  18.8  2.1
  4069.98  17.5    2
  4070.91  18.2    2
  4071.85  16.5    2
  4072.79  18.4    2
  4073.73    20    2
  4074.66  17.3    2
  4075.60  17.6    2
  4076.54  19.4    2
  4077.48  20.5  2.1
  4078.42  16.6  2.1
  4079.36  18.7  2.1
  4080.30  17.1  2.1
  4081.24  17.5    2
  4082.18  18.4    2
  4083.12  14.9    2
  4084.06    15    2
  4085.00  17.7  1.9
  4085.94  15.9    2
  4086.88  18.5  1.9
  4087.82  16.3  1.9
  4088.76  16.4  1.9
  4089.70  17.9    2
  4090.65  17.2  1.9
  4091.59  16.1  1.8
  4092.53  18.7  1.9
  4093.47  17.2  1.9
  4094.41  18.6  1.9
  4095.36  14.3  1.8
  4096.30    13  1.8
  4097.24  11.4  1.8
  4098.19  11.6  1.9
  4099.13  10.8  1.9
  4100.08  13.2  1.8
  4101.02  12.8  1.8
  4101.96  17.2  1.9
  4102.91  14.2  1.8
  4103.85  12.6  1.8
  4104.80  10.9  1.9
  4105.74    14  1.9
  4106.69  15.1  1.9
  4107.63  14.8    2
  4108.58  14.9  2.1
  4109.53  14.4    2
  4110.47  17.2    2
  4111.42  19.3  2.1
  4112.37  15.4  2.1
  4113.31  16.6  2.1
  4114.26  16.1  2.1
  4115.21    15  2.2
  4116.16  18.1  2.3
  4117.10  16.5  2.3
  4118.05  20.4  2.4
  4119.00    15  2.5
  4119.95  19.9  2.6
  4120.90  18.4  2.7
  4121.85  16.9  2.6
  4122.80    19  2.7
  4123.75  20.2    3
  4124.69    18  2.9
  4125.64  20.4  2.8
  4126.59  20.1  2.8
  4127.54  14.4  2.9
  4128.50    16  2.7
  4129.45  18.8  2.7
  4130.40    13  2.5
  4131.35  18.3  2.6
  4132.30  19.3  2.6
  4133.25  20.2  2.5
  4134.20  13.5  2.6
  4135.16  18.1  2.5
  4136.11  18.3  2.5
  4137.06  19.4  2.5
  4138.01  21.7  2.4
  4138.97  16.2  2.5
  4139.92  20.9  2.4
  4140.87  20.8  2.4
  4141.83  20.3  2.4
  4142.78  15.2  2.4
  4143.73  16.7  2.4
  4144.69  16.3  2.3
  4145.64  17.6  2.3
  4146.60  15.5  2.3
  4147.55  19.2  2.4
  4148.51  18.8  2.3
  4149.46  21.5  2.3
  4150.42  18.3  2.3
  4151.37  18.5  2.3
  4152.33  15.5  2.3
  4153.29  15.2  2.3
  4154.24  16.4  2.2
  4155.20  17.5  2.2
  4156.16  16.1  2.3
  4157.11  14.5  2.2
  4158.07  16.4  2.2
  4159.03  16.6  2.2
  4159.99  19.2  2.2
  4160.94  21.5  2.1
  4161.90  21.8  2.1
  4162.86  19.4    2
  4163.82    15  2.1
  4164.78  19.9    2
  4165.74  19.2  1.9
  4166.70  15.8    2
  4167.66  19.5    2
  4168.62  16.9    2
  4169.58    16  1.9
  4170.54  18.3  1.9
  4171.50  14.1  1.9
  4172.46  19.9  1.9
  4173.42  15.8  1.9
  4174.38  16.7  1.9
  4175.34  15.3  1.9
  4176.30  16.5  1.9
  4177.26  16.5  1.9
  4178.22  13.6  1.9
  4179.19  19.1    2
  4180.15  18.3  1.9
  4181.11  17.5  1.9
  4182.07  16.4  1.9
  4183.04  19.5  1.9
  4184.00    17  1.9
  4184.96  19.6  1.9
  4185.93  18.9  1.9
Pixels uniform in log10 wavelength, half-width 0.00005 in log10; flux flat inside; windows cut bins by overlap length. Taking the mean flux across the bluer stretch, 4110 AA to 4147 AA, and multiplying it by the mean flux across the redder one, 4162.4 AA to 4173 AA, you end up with 313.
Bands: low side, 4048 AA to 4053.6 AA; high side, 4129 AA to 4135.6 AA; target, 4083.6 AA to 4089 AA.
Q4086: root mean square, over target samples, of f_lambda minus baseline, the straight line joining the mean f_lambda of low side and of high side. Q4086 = 1.3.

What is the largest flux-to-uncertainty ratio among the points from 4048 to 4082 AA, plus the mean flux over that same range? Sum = 29.3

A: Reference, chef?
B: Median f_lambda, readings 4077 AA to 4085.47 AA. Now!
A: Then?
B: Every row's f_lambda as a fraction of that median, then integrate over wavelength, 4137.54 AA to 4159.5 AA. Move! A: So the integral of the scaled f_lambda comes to 22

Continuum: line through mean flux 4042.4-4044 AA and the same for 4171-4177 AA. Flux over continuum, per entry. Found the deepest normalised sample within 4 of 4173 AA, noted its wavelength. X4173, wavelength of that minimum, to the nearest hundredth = 4171.50 AA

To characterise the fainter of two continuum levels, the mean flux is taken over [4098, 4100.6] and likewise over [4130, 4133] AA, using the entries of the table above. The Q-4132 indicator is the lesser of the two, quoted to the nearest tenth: 11.9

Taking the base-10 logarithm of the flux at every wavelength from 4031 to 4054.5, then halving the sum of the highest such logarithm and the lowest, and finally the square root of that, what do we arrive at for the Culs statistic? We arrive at 1.11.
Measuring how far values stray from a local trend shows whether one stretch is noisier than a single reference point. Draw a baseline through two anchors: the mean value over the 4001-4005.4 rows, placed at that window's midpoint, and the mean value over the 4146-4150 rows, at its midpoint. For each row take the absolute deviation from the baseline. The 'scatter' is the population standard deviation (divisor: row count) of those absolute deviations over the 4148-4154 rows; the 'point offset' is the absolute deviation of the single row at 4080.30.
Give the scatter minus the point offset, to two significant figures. 1.0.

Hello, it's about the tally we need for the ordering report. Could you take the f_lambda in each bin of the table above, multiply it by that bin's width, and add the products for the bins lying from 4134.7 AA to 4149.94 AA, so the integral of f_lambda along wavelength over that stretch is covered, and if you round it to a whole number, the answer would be 283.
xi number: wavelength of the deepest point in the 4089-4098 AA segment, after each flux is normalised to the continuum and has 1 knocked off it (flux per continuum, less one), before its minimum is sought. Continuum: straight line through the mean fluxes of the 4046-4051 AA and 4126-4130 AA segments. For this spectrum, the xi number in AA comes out 4097.24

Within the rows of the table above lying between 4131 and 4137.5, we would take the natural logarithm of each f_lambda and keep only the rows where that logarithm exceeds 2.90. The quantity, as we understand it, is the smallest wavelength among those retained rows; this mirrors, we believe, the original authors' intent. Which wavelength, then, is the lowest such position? 4131.35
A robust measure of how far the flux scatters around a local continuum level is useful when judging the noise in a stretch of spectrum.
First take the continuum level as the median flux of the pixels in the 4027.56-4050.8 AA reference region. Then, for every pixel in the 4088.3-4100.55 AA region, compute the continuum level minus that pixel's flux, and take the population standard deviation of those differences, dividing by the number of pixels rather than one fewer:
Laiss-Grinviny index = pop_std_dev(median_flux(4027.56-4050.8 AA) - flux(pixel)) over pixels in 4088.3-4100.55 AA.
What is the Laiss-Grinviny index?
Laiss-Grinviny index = 2.74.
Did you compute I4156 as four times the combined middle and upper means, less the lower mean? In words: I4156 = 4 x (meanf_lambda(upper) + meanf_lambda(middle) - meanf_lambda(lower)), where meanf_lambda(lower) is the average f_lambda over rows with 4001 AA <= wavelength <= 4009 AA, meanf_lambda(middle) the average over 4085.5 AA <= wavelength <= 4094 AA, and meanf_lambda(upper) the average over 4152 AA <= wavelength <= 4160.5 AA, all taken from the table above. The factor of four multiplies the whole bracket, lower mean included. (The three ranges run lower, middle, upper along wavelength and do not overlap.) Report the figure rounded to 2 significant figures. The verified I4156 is 68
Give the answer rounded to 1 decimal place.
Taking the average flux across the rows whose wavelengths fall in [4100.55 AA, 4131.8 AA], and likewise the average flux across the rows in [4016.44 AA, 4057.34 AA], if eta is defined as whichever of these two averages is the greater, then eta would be 18.2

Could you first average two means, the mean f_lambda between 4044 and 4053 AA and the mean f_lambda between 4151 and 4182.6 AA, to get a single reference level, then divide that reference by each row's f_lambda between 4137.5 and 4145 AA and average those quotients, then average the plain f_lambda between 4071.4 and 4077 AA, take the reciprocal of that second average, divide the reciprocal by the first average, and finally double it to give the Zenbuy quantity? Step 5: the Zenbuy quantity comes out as 0.116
